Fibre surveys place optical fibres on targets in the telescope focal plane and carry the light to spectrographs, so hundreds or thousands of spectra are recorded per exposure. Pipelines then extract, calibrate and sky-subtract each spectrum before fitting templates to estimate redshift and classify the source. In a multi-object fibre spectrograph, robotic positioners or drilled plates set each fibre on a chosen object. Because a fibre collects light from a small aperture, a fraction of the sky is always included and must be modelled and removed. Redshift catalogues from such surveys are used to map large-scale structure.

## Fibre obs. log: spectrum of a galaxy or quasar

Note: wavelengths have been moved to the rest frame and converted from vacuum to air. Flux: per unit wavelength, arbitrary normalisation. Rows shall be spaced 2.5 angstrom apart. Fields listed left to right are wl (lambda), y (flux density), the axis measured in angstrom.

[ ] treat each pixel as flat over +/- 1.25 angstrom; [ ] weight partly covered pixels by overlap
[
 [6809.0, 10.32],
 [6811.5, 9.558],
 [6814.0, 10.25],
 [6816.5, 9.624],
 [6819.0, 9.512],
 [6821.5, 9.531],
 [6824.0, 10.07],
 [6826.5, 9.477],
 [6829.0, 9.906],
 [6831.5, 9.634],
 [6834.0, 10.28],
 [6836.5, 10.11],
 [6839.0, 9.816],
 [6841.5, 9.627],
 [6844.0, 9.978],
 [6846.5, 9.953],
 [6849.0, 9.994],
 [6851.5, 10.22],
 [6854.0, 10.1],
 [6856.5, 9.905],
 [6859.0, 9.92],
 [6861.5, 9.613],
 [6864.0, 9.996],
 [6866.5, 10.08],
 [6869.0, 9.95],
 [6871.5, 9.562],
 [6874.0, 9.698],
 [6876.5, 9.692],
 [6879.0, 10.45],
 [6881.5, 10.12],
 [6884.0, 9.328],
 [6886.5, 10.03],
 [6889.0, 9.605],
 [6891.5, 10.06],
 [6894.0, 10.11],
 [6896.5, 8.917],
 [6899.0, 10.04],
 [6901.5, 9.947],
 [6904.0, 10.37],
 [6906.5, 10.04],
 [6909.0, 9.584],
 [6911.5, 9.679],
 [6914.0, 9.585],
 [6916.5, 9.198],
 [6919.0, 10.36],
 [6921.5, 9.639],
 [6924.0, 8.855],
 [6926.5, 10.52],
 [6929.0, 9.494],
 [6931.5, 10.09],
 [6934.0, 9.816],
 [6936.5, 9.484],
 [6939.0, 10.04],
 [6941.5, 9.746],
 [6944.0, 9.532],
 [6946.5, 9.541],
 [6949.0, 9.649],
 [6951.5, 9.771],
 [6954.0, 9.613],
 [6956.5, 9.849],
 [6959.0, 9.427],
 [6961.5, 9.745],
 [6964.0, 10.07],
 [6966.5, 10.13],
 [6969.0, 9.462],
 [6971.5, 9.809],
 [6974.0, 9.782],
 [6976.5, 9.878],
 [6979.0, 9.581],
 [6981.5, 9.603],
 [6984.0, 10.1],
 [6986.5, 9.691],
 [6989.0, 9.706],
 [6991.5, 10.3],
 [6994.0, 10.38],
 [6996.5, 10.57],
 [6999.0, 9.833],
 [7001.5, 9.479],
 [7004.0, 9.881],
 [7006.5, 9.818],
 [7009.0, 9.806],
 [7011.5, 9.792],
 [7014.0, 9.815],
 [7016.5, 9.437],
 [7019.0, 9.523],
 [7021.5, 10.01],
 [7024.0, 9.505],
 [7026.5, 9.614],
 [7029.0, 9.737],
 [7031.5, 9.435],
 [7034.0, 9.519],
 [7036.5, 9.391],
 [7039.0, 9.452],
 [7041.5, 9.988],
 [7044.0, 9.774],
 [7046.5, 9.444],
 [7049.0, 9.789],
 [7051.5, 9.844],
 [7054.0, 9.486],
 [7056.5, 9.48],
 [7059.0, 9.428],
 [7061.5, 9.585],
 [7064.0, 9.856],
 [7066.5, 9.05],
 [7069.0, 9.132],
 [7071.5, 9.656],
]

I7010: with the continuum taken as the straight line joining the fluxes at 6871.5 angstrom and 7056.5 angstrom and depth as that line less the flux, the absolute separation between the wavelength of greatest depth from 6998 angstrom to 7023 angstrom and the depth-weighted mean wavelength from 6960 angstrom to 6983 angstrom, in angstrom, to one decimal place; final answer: 47.2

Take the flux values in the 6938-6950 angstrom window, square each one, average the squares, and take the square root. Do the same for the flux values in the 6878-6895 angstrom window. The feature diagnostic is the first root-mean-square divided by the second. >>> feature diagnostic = 0.97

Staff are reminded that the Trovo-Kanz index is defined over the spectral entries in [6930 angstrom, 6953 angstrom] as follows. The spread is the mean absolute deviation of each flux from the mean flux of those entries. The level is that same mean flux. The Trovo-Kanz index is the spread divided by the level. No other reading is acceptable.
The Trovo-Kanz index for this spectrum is 0.0173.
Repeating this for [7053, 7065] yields 0.0128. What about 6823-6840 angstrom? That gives 0.0222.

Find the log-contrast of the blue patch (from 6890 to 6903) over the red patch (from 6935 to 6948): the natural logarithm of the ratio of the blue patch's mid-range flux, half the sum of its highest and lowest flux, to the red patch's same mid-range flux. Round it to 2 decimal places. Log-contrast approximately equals -0.03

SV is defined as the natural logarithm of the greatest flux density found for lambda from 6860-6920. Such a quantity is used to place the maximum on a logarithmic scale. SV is 2.35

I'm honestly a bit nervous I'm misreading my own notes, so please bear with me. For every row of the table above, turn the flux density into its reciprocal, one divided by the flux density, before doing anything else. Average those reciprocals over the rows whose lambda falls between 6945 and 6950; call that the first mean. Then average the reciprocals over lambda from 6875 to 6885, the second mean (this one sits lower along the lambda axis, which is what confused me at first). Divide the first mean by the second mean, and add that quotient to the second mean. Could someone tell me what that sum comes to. 1.13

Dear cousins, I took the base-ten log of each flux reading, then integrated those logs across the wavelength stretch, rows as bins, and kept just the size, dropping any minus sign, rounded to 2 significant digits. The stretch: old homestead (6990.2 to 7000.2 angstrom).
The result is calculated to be 10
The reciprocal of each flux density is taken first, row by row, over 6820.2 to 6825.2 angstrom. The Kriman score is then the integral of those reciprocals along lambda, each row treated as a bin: 0.511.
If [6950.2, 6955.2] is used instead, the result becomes 0.516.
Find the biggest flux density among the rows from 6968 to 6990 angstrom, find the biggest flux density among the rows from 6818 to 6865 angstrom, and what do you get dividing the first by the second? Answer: 0.98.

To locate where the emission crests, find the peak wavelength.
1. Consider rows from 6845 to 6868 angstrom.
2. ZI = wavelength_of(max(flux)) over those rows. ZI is 6851.5 angstrom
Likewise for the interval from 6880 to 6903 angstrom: 6881.5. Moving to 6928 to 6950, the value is 6931.5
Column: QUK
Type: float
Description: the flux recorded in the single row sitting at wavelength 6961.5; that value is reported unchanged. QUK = 9.745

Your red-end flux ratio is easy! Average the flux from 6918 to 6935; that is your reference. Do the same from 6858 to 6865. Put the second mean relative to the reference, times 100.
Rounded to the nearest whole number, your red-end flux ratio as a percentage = 100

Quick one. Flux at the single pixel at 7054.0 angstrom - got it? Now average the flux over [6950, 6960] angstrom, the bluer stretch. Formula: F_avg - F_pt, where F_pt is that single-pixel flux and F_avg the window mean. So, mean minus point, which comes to 0.18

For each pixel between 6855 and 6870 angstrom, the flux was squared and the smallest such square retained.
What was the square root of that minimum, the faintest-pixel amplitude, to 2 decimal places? 9.61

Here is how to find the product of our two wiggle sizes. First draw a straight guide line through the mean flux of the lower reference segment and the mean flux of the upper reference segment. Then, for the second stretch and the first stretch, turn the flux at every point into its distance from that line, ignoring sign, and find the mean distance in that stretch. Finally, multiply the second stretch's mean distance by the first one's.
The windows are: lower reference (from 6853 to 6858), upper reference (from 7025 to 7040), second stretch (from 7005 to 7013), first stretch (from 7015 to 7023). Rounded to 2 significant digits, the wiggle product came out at 0.045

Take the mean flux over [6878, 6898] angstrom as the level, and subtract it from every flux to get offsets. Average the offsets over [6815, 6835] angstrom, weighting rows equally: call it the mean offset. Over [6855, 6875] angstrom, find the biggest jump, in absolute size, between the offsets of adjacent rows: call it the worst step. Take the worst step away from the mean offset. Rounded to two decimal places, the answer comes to -0.46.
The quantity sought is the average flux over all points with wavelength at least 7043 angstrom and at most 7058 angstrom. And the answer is 9.6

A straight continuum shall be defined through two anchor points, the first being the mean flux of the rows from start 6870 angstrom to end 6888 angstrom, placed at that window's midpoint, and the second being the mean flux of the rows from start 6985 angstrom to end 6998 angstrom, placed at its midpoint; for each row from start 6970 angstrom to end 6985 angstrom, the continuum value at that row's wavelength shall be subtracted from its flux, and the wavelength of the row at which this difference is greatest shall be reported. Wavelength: 6984.0 angstrom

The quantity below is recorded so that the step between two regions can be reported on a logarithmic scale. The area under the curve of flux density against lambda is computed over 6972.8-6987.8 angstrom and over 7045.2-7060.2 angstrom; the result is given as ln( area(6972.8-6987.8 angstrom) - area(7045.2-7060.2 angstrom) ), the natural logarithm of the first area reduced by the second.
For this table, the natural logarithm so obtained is 1.1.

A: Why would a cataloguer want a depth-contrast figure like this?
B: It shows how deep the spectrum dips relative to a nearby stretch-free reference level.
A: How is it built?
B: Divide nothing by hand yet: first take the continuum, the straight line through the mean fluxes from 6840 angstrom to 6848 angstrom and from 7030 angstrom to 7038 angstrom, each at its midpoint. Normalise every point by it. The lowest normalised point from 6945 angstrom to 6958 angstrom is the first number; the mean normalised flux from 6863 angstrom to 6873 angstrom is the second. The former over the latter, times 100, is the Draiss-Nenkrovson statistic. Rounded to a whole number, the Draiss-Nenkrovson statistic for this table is 98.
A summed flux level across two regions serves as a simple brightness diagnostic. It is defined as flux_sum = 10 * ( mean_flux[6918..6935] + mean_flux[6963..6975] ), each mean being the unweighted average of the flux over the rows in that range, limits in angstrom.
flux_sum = 197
